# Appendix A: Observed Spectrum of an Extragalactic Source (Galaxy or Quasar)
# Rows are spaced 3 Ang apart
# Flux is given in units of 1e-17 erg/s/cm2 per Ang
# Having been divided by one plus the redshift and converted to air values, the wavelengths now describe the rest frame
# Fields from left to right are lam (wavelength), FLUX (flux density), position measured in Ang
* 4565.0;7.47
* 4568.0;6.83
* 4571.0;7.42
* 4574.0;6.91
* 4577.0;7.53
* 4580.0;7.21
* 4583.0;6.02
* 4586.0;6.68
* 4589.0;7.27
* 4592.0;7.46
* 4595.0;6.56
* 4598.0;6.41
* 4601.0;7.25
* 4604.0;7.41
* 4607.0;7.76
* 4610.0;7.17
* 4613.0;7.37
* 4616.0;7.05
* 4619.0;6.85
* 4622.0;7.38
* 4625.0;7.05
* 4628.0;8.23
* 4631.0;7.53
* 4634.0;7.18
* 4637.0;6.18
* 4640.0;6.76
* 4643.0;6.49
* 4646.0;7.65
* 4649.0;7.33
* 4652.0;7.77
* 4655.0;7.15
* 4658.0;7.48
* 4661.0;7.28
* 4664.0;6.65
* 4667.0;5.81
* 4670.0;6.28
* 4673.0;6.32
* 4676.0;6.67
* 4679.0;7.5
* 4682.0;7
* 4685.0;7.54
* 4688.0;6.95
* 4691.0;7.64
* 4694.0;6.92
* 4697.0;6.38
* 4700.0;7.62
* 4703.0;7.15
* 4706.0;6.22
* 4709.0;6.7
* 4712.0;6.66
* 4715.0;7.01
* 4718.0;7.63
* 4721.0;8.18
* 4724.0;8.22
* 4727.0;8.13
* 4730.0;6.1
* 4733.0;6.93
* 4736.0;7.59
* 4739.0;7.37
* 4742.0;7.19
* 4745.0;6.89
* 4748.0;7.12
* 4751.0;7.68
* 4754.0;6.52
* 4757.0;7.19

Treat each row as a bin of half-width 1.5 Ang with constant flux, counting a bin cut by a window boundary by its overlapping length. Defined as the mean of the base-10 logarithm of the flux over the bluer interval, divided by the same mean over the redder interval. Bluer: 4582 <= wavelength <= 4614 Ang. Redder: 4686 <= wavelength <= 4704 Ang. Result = 0.99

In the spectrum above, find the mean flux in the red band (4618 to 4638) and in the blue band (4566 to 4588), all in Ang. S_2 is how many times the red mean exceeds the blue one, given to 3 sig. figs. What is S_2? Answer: 1.04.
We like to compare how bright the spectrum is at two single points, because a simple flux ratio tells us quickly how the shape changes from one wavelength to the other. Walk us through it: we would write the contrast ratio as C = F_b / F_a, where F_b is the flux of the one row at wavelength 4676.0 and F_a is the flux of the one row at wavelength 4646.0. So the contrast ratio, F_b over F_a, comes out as 0.87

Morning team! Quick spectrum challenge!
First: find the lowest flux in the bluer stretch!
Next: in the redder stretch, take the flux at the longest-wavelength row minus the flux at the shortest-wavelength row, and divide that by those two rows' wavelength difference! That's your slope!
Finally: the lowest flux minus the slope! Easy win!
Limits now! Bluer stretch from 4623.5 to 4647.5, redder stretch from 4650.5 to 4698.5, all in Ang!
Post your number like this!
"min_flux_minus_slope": 6.21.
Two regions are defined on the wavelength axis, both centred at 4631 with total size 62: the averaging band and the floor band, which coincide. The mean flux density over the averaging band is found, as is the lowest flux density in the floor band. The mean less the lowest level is 1.07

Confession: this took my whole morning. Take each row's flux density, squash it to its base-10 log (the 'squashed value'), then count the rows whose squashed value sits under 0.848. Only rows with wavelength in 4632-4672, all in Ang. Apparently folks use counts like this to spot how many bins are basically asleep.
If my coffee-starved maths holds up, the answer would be 6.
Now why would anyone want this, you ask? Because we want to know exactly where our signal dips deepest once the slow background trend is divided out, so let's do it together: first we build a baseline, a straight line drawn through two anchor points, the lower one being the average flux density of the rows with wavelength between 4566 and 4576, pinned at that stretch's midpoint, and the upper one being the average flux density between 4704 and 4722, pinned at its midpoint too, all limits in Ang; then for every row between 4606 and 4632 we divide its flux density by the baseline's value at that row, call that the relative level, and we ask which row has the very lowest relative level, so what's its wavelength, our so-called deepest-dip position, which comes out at 4619.0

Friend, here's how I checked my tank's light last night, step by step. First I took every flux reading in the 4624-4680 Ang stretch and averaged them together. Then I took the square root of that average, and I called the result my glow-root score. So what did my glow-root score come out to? 2.65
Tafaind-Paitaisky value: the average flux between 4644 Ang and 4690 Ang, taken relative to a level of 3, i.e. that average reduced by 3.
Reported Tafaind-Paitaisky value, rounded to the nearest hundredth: 4.03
